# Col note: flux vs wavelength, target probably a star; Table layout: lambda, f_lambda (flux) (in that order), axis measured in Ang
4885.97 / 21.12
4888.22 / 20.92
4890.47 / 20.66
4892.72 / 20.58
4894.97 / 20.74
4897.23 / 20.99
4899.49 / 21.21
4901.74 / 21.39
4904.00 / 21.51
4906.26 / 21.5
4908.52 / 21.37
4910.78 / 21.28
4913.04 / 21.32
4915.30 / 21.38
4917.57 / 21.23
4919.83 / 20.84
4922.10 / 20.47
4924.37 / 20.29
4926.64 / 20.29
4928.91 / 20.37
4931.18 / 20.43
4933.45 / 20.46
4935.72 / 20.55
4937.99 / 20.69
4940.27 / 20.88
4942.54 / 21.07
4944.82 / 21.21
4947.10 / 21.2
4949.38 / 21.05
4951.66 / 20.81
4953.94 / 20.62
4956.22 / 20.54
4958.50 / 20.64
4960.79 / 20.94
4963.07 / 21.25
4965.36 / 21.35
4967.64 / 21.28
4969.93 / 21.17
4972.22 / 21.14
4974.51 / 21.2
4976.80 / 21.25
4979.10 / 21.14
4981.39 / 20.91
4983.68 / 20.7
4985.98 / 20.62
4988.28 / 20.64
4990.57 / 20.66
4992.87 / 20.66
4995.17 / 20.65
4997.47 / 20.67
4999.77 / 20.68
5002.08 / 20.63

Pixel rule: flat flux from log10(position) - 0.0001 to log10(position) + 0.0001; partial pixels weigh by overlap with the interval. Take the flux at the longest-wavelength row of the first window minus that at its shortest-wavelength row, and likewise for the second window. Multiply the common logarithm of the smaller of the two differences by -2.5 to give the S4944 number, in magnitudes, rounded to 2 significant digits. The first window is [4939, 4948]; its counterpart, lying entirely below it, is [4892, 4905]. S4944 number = 1.2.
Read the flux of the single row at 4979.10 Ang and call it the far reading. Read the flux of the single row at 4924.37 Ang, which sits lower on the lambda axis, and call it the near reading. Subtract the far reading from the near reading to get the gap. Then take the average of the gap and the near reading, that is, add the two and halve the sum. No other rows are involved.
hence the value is 9.7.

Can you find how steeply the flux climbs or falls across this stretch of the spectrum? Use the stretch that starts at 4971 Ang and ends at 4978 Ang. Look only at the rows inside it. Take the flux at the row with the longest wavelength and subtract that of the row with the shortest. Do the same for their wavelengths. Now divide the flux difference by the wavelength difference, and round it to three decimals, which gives 0.024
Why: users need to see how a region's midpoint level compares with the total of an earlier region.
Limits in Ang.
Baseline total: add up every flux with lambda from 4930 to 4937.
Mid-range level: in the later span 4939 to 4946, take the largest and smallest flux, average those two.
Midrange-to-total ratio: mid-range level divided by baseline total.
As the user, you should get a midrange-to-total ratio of 0.343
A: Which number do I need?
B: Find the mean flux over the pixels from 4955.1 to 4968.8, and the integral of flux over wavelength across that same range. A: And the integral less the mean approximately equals 267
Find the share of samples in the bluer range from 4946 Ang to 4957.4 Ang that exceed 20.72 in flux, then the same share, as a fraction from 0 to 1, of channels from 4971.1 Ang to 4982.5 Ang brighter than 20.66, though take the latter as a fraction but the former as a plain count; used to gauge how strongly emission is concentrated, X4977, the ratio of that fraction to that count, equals 0.33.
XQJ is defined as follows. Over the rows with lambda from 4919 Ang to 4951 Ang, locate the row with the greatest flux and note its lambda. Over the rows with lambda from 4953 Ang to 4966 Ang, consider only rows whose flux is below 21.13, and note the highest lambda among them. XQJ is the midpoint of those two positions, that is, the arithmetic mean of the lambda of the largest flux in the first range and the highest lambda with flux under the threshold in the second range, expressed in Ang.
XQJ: 4952.8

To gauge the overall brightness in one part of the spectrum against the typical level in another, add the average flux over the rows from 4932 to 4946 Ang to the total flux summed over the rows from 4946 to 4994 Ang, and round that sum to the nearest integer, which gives 461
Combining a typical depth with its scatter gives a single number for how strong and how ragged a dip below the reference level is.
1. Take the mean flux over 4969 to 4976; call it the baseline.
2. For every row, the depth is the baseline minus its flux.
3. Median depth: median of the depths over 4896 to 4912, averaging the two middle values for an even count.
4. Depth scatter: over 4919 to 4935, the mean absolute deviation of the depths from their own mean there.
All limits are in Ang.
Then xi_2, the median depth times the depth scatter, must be -0.02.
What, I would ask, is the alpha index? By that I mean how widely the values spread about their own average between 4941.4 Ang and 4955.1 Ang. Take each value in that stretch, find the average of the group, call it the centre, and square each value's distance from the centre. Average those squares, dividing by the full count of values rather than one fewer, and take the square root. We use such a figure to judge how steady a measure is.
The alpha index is 0.21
